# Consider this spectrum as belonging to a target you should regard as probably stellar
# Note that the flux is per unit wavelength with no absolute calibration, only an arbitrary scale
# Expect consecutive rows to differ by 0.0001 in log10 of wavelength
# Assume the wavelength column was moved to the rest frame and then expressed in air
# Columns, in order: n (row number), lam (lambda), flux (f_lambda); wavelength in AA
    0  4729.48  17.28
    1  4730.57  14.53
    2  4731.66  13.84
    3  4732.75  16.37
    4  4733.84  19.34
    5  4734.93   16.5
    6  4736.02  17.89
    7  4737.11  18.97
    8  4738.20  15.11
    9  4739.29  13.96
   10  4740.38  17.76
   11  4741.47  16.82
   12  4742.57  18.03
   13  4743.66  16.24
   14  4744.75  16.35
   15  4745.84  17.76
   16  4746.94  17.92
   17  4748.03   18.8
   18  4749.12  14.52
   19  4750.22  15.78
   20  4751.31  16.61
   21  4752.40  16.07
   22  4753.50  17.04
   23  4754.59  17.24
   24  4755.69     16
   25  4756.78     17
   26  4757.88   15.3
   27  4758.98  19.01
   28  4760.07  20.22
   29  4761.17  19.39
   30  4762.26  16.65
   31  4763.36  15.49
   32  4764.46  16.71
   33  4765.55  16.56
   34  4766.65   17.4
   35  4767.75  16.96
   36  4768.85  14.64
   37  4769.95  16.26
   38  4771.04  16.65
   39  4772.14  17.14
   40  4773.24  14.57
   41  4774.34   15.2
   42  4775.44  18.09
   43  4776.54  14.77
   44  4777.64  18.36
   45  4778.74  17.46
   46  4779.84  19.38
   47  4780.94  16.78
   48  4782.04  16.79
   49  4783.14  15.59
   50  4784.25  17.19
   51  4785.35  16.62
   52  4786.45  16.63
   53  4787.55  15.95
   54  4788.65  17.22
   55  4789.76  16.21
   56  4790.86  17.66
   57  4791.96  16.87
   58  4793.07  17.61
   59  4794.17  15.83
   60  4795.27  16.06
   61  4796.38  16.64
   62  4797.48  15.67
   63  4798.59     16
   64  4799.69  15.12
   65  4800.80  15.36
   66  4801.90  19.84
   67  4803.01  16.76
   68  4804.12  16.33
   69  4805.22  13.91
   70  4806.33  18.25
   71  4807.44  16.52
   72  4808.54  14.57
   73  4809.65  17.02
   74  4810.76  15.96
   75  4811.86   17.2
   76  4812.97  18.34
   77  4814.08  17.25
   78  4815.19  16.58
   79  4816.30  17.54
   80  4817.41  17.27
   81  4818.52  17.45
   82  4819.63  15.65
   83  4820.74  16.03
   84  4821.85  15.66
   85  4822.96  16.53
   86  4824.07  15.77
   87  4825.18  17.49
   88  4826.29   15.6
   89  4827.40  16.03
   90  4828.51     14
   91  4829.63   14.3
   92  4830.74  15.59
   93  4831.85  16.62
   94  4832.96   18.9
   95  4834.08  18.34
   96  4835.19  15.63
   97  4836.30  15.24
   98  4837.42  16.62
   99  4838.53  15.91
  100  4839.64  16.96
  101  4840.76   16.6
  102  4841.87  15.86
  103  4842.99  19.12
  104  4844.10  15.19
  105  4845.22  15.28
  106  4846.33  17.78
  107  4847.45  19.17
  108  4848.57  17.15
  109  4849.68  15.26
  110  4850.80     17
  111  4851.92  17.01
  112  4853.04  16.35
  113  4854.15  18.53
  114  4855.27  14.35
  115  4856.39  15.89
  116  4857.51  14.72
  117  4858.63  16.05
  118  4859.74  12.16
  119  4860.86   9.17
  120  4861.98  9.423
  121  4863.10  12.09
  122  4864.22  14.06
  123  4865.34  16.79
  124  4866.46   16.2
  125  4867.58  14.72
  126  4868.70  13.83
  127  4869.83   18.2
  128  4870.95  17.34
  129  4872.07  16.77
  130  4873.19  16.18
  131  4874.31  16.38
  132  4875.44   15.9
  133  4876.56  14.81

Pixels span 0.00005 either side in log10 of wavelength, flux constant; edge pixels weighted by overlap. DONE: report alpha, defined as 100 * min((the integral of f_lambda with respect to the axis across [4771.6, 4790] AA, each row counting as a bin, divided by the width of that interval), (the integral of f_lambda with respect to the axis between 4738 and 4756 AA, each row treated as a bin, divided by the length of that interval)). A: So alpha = 1662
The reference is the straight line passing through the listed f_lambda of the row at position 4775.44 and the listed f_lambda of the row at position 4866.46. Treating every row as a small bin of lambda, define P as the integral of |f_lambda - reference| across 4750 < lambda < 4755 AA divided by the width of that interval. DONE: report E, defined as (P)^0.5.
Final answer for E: 1.41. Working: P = 1.99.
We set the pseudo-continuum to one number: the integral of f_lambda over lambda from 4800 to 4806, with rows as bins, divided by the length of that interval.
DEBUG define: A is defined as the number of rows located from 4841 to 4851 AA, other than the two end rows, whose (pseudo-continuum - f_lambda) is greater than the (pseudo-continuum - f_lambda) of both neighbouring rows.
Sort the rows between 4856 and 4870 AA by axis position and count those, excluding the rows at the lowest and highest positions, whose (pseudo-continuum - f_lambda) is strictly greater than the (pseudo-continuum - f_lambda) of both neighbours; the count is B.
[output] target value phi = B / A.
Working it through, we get 1.5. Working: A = 2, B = 3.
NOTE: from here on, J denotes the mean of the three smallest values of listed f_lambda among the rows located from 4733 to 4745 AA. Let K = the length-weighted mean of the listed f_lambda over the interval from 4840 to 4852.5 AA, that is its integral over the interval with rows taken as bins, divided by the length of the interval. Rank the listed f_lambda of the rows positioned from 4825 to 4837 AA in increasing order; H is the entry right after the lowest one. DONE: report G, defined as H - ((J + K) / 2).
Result -1.7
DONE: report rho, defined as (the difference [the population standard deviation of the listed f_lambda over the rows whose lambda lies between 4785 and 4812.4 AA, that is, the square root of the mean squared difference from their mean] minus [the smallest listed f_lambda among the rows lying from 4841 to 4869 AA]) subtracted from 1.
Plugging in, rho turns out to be 9.0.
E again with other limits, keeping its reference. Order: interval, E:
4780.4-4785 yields 1.16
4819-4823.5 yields 1.08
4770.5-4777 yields 1.43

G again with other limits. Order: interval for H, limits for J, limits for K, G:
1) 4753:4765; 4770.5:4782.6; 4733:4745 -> -0.4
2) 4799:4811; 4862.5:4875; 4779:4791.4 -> -0.6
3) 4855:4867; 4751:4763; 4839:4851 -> -6.9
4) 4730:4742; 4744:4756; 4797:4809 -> -1.9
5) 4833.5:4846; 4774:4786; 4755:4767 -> -1.0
